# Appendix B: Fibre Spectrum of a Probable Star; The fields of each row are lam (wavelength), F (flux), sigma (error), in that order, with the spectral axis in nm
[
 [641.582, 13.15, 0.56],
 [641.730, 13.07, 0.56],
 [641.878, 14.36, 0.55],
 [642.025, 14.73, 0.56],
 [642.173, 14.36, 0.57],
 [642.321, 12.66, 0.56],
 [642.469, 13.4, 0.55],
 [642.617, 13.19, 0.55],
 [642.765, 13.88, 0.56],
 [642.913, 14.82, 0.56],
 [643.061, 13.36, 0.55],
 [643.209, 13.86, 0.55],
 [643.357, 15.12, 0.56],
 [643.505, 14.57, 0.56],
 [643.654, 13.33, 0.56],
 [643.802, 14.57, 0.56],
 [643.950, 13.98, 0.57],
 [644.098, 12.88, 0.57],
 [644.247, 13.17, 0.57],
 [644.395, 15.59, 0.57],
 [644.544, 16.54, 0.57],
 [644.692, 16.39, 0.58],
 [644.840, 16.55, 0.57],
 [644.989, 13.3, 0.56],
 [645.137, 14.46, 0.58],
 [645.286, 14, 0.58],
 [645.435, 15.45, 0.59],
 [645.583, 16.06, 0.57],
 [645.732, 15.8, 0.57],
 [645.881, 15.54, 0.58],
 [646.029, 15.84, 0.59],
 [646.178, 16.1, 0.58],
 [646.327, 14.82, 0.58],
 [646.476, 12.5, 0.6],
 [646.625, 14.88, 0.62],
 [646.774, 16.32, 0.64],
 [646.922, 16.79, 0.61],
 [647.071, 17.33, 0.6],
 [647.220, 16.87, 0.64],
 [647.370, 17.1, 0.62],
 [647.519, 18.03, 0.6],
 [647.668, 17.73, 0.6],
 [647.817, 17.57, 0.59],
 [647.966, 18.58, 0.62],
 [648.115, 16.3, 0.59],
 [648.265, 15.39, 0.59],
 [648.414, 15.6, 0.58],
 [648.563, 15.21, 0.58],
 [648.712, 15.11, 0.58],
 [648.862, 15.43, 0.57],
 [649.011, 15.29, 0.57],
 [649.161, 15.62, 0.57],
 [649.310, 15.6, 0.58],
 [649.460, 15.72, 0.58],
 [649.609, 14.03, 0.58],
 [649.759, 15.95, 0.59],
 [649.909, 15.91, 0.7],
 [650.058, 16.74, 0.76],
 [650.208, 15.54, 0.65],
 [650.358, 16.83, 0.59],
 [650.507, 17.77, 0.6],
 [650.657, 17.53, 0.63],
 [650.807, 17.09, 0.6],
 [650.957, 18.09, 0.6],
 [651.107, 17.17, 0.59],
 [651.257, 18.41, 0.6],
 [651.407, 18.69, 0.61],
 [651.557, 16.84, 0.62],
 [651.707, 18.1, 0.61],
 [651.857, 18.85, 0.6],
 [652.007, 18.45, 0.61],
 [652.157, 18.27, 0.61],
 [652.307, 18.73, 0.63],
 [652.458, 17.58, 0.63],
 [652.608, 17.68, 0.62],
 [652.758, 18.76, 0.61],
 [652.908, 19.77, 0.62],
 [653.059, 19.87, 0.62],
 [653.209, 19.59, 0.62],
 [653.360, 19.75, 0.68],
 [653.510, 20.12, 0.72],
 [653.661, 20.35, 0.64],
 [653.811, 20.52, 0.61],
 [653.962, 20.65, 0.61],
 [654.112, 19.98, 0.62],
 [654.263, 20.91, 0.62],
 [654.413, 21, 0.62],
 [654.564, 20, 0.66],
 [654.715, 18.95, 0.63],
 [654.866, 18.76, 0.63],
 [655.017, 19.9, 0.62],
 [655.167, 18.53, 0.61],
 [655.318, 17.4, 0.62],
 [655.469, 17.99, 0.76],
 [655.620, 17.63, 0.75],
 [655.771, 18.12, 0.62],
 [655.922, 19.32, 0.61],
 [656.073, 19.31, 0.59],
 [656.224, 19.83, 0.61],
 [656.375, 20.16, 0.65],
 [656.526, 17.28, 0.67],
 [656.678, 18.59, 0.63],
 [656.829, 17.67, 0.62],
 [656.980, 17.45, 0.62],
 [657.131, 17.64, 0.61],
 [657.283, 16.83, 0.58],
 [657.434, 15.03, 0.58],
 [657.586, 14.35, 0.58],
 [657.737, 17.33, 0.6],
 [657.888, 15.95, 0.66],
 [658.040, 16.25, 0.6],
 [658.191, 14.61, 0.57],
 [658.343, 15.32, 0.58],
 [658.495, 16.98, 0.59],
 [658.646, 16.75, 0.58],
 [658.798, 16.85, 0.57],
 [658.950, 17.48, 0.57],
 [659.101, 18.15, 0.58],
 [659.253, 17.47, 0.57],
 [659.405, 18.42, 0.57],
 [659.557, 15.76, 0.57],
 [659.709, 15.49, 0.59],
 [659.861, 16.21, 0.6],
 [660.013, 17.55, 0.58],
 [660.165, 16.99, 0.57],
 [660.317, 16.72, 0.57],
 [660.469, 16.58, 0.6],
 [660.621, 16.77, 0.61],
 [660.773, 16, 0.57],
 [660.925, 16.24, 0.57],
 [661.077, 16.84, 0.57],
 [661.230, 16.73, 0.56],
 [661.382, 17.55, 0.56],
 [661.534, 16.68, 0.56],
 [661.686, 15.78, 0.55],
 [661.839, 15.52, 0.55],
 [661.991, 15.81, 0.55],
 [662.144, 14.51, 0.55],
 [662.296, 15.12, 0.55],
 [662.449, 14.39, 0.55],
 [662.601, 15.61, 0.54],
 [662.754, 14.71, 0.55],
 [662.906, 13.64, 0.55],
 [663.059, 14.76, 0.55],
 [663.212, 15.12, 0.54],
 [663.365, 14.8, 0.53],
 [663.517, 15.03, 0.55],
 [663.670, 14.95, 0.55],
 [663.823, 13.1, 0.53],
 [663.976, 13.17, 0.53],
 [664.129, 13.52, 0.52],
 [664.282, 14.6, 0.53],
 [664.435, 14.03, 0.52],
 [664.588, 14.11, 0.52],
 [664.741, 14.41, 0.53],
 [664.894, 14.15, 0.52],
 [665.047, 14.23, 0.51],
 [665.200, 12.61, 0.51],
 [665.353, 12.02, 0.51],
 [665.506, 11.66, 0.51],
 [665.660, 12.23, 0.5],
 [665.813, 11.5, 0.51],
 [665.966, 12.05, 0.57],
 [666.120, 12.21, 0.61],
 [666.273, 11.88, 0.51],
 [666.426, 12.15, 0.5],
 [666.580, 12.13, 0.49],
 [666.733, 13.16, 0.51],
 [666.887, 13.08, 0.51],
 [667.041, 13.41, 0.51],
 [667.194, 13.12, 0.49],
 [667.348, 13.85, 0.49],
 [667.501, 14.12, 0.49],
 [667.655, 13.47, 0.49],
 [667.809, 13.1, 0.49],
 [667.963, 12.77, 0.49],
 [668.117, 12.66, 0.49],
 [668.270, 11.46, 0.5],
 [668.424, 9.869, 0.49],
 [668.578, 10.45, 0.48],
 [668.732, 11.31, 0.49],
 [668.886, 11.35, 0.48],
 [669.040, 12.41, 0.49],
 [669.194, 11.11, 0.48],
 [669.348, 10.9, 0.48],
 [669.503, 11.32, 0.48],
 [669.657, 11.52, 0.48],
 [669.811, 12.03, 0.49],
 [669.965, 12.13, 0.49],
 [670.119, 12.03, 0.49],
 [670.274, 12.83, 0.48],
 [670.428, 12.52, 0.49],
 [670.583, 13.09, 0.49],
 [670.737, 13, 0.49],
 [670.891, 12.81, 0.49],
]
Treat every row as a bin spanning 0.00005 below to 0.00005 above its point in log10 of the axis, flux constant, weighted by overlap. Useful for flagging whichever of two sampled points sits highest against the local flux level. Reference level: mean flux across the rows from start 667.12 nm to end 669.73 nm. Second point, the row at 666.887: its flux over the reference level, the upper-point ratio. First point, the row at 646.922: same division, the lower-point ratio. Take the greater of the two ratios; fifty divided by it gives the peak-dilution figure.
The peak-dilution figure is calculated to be 35.9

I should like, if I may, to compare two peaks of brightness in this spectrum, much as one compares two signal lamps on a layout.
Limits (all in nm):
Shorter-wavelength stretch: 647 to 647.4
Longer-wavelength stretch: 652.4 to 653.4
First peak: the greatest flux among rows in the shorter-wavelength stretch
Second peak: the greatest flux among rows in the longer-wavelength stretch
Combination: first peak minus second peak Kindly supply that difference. -2.5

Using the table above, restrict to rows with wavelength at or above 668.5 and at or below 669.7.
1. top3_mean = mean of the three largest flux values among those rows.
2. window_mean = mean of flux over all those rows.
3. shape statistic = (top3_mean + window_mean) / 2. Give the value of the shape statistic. 12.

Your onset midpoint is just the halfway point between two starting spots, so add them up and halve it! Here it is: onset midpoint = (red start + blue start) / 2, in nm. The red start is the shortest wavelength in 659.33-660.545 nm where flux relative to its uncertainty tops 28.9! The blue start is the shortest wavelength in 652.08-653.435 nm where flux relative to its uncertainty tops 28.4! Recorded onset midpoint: 655.78 nm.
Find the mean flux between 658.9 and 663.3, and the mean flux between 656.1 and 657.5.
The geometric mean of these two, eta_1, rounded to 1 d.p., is 17.0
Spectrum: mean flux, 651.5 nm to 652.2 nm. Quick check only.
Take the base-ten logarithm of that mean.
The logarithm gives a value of 1.26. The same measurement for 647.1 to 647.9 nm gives 1.24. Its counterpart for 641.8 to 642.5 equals 1.14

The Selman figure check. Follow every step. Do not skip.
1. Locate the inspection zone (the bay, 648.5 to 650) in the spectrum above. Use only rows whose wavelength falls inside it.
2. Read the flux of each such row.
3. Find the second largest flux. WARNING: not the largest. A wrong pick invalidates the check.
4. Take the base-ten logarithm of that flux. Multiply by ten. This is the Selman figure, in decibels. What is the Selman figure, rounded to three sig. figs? 12.0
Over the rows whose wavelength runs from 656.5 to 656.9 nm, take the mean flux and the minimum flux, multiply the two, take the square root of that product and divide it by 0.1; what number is 176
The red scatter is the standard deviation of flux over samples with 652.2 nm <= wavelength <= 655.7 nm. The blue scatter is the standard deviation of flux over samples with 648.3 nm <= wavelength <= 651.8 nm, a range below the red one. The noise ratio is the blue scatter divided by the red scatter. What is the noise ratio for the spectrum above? 1.1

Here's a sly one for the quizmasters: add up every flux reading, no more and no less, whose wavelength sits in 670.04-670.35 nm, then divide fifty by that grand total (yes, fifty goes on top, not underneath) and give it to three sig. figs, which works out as 2.01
